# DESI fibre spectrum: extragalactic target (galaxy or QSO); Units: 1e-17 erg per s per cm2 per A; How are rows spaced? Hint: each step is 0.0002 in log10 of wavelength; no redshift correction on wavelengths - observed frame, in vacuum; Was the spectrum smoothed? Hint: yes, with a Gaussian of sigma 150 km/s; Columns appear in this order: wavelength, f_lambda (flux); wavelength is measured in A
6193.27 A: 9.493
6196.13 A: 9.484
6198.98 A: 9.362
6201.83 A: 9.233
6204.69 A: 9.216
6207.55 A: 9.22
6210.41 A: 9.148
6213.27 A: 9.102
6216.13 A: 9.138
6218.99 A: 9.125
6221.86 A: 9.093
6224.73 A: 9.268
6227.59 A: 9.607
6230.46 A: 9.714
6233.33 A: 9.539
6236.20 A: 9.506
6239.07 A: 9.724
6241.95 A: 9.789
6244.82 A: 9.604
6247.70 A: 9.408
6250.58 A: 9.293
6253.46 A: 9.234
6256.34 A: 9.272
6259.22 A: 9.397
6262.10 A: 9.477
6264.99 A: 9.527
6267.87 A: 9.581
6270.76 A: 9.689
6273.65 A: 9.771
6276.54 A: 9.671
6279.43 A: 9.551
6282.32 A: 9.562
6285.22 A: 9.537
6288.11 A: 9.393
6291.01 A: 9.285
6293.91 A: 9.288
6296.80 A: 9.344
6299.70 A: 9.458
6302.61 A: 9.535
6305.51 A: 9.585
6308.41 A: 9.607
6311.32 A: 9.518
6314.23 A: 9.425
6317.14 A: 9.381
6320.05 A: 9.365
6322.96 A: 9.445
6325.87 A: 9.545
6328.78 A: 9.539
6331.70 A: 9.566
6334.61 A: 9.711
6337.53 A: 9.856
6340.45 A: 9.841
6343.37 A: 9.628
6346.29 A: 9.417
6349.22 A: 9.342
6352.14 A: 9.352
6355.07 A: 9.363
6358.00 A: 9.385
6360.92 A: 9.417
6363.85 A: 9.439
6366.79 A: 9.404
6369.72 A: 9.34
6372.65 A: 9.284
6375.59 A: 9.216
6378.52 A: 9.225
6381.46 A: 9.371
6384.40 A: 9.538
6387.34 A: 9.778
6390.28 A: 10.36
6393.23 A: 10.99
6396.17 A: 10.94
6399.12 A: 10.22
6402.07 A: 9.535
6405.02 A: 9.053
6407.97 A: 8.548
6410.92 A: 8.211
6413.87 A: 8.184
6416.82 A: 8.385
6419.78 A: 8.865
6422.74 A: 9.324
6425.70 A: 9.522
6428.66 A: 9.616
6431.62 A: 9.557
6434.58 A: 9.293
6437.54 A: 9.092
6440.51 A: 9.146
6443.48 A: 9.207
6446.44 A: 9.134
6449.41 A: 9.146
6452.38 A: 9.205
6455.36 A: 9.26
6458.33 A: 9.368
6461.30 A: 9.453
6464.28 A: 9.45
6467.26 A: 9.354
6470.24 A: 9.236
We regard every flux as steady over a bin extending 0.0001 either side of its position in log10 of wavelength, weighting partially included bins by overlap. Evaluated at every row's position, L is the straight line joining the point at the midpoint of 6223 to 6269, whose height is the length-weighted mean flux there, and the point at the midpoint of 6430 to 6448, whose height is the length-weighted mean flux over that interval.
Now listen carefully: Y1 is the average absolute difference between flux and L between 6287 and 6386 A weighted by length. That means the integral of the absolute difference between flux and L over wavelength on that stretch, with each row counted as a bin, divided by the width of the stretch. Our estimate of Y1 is 0.121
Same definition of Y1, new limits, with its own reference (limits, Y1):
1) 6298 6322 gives 0.086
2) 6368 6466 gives 0.396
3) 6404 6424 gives 0.656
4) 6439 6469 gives 0.114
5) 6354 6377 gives 0.056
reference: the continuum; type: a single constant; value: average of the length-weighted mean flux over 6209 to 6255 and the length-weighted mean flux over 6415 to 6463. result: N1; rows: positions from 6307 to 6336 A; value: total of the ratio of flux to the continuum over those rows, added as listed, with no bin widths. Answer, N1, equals 10.2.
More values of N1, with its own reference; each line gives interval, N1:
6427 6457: 10.0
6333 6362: 10.2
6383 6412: 10.4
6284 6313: 10.2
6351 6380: 10.0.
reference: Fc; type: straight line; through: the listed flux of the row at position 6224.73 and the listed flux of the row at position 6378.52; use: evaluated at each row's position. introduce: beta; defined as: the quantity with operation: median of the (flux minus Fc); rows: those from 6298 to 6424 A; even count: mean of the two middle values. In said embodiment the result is 0.187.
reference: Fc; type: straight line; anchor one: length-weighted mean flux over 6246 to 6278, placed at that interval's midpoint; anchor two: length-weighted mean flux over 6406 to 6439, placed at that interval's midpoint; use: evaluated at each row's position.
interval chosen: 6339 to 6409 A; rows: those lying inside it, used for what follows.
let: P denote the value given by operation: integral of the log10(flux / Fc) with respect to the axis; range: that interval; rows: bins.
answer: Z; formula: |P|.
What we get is 1.5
